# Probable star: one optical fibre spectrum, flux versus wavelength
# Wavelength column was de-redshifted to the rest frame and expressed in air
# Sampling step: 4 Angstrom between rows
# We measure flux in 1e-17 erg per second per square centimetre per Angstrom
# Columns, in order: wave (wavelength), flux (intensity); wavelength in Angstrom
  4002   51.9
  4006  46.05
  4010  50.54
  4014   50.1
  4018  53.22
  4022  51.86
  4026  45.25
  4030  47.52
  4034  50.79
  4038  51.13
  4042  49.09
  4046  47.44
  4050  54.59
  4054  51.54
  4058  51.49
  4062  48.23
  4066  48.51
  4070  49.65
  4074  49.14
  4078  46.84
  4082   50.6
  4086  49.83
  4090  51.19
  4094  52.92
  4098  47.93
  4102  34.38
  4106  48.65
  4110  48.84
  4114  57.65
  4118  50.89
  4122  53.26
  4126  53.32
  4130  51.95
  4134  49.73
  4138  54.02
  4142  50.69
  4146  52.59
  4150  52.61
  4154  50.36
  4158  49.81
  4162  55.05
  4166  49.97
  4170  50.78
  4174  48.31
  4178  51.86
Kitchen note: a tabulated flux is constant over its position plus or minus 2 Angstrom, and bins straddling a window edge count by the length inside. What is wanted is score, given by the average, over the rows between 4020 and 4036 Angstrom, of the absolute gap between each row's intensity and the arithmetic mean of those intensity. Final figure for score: 2.5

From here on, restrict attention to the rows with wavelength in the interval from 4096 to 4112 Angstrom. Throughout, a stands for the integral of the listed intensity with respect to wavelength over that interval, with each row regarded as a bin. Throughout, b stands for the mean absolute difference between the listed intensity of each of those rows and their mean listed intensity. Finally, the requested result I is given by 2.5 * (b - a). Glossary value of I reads -1785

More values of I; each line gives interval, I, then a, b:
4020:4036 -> -1948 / 782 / 2.5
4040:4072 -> -4001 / 1602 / 1.9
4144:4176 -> -4091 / 1638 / 1.7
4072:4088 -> -1961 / 786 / 1.1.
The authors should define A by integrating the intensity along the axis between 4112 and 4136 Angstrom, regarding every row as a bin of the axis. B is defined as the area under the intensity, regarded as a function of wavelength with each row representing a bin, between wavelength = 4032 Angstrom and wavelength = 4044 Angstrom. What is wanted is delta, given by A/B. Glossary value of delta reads 2.1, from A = 1267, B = 604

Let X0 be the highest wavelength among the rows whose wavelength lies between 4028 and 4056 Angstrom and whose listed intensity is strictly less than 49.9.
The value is 4046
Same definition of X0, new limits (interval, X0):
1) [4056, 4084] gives 4078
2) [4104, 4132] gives 4110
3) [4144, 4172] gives 4158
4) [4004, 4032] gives 4030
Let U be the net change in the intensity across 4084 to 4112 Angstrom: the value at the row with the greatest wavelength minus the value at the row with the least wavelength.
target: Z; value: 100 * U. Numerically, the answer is -99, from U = -1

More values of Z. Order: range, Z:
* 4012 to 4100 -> -217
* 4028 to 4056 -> 402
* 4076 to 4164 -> 821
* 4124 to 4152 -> -71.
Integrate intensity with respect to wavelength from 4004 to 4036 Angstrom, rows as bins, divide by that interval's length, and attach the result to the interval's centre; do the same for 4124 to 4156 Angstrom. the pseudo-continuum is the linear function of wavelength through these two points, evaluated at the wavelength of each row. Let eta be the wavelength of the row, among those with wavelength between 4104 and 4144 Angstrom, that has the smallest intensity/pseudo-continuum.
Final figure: 4106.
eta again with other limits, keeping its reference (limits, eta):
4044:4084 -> 4078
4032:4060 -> 4046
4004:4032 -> 4026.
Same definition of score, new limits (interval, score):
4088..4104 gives 6.1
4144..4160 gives 1.3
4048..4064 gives 1.6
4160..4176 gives 2.0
